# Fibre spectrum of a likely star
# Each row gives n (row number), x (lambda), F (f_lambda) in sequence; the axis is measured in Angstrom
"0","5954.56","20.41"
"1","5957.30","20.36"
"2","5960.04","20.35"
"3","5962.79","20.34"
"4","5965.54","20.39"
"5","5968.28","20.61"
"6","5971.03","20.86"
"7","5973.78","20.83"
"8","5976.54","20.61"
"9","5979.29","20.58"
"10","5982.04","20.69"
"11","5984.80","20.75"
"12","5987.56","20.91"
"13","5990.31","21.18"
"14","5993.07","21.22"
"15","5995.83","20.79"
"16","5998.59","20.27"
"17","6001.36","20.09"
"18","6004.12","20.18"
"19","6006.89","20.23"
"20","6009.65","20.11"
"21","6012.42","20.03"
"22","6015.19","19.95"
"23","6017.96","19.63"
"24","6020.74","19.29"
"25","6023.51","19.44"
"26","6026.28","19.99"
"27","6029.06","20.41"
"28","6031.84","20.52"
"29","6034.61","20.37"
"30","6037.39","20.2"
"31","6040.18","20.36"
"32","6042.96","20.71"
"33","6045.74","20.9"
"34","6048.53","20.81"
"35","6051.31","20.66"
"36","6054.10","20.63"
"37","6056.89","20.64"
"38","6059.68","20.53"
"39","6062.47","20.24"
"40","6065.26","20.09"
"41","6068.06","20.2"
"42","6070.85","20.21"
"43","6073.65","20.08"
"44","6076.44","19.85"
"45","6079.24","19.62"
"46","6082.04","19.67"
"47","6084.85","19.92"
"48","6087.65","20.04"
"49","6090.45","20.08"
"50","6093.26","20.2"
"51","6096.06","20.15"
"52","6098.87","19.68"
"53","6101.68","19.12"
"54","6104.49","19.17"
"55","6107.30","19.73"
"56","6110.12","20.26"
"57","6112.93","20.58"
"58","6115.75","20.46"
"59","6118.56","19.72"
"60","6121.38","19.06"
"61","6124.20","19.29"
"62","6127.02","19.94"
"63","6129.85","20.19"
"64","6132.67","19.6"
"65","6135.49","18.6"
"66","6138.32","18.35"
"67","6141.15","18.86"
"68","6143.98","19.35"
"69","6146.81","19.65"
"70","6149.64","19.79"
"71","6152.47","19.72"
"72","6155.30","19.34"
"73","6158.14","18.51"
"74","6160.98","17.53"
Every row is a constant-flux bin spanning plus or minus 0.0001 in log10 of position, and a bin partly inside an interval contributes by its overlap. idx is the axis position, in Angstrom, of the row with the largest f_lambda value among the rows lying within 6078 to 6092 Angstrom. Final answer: 6090.45 Angstrom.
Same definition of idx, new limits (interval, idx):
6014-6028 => 6026.28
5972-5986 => 5973.78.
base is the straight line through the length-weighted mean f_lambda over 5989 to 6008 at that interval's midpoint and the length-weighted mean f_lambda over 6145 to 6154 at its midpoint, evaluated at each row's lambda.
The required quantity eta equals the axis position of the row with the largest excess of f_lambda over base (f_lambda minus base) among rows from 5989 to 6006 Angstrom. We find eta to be 5993.07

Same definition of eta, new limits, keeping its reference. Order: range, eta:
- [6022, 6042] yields 6031.84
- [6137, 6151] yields 6149.64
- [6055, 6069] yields 6056.89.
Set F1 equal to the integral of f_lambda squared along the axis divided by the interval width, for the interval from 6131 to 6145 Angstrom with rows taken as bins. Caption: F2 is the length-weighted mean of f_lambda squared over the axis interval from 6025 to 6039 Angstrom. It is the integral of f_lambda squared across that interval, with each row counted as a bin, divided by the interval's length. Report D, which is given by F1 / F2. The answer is 0.87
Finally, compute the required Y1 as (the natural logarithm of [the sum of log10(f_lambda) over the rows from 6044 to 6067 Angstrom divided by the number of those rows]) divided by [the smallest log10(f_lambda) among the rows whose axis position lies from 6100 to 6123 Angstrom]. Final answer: 0.213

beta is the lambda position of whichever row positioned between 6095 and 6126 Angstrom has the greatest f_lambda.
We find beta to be 6112.93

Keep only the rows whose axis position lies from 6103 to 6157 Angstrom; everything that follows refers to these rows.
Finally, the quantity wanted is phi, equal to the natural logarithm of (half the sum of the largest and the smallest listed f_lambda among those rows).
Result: 2.97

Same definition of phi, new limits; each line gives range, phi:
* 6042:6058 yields 3.03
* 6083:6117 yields 2.99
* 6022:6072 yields 3.00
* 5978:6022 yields 3.01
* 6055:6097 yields 3.00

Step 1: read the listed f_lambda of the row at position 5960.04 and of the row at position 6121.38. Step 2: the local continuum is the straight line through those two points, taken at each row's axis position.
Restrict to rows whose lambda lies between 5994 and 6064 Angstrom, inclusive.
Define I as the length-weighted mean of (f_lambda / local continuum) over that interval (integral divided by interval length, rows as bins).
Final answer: 1.02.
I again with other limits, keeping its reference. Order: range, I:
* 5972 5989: 1.03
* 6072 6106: 1.03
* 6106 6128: 1.04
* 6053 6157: 1.03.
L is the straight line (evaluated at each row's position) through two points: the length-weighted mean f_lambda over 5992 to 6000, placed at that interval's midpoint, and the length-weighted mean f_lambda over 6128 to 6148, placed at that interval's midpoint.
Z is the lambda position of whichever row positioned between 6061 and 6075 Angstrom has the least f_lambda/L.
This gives 6065.26 Angstrom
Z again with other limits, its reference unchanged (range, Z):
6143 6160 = 6158.14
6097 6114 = 6101.68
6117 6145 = 6138.32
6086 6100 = 6098.87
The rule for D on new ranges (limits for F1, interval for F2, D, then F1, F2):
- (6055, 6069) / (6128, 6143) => 1.13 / 414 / 367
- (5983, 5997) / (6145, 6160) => 1.17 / 440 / 375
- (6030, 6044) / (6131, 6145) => 1.16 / 417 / 360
